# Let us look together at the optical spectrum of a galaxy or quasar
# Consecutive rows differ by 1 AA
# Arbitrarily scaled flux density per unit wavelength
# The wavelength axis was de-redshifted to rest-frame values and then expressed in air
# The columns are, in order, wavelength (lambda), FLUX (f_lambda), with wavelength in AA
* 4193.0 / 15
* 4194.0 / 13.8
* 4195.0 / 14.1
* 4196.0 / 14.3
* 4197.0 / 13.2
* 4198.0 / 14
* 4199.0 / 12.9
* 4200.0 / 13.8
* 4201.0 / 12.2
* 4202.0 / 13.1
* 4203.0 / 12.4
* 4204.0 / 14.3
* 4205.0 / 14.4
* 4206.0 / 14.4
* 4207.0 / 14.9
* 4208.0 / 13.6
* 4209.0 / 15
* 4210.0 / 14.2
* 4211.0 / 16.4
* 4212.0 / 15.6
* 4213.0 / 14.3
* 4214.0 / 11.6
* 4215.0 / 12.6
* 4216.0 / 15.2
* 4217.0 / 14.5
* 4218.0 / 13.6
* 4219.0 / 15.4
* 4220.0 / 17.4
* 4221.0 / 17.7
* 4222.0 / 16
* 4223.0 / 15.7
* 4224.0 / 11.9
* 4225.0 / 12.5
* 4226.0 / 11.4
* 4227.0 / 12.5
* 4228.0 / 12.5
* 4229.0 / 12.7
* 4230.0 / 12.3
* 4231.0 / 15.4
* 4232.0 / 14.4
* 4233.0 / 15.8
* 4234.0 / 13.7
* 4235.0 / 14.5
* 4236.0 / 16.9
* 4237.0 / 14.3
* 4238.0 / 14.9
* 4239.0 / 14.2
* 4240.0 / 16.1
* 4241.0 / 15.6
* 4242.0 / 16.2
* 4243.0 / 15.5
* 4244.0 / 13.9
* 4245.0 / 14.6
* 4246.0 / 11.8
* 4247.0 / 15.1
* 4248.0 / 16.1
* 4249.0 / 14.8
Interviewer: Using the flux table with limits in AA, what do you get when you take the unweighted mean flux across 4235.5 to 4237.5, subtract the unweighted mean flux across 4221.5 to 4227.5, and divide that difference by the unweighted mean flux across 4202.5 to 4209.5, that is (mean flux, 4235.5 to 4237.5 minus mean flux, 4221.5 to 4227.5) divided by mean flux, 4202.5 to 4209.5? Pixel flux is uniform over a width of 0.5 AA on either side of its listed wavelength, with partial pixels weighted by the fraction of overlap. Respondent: 0.16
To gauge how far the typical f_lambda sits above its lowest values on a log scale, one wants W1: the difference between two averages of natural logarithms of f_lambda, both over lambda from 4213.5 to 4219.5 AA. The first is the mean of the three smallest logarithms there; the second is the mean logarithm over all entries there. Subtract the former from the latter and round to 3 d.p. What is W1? 0.089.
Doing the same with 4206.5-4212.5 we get 0.048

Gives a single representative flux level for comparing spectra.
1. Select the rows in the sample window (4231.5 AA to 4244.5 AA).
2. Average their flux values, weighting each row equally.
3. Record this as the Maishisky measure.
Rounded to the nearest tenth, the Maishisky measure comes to 15.1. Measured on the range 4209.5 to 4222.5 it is 15.0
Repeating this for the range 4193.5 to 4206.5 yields 13.6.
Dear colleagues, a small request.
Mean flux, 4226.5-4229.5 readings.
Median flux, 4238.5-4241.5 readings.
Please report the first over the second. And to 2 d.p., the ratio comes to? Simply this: 0.81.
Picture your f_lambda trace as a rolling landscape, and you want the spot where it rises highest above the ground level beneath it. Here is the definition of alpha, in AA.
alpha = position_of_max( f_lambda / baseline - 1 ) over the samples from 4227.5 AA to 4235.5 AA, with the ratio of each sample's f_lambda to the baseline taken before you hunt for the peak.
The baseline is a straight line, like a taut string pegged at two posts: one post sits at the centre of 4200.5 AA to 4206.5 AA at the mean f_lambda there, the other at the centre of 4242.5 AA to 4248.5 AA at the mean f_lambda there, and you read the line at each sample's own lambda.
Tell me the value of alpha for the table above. 4233.0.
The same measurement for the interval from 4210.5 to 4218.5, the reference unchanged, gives 4211.0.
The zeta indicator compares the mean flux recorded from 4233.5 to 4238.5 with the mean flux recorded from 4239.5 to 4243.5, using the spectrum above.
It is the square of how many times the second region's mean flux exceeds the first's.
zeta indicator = 1.14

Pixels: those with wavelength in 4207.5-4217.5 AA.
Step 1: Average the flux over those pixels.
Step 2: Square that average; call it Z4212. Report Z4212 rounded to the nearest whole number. 204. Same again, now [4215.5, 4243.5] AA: 213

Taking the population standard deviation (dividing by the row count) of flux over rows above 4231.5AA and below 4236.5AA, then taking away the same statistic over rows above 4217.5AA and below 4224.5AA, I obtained -0.8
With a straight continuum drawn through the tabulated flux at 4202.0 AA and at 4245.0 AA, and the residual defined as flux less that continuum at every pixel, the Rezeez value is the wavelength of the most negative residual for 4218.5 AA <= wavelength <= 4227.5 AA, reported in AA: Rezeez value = 4226.0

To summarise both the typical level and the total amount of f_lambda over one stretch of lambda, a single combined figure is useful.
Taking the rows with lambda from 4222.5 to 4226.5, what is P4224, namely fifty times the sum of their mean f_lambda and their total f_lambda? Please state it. 3219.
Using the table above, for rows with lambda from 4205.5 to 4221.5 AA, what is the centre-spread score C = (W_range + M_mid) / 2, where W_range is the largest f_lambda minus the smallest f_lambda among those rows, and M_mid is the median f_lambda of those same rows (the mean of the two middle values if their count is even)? 10.40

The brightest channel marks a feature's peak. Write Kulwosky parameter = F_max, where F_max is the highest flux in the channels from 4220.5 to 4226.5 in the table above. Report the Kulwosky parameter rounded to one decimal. 17.7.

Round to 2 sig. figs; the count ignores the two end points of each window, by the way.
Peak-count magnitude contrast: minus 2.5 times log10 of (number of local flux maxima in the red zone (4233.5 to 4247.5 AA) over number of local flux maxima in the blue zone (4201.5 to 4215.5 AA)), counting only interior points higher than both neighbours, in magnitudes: -0.55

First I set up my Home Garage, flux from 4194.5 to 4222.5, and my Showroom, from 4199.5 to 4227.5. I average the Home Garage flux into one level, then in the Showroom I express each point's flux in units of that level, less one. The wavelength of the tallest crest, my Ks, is 4221.0 AA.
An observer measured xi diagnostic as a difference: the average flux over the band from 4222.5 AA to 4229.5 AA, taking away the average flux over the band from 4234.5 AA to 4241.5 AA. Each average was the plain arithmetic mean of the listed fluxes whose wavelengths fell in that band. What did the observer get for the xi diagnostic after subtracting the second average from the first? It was -2.5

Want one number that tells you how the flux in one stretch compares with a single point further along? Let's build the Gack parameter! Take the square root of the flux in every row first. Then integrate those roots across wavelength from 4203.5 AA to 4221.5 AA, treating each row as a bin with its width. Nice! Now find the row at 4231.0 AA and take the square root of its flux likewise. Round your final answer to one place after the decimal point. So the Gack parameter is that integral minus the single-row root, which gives 65.1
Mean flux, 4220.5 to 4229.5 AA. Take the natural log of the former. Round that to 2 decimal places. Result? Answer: 2.61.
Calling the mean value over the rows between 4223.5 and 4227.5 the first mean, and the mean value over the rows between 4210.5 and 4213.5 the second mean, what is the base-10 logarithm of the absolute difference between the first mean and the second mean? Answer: 0.53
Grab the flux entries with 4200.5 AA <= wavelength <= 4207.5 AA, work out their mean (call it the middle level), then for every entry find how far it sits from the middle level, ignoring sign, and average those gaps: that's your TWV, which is 0.95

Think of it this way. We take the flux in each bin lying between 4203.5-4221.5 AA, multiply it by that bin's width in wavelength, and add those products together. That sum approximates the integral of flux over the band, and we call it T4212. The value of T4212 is 265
